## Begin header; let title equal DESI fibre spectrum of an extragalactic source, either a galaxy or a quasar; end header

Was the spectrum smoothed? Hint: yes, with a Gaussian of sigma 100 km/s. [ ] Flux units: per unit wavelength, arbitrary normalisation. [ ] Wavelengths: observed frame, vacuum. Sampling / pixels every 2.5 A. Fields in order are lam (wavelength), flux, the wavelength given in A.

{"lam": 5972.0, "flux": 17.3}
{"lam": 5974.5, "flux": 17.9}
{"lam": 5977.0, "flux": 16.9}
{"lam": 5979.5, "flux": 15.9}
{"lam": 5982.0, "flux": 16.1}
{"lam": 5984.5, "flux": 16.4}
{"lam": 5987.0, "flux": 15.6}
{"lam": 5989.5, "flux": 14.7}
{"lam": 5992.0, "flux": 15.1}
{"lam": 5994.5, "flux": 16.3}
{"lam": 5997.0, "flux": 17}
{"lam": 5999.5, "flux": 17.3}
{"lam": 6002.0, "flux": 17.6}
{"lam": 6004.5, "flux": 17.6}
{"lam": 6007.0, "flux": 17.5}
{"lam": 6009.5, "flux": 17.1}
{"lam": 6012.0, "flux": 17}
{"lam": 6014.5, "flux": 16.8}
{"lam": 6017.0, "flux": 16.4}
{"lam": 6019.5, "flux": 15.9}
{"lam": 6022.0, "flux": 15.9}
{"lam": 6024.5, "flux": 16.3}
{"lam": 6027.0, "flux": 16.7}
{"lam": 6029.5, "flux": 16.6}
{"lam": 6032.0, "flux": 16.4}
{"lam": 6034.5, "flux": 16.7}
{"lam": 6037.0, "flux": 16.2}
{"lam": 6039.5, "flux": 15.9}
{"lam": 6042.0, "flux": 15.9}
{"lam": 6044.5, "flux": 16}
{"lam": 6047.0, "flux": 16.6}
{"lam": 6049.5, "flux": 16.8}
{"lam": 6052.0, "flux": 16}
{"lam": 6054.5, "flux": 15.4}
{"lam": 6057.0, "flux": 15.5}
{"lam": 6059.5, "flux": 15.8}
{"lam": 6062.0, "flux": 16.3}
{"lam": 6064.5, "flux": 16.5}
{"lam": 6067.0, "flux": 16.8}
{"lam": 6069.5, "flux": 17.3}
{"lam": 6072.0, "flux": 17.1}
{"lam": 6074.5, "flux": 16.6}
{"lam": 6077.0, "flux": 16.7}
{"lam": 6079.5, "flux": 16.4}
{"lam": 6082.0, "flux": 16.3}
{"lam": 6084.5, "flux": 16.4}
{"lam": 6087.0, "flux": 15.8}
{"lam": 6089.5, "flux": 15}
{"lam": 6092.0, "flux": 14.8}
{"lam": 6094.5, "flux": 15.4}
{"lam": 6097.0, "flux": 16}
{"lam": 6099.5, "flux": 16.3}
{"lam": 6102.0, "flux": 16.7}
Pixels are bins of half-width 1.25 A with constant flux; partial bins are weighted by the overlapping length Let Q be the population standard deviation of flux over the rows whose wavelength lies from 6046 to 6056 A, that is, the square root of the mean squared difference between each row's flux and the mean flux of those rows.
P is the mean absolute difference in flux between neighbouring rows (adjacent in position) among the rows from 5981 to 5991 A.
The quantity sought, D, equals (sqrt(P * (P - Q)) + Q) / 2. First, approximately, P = 0.67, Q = 0.55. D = 0.41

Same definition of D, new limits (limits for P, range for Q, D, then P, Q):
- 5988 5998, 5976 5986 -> 0.46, 0.77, 0.38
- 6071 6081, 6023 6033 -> 0.18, 0.30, 0.16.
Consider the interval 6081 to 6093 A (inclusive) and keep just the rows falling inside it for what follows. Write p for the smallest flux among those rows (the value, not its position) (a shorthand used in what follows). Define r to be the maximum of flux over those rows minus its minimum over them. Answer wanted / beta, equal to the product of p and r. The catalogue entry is 24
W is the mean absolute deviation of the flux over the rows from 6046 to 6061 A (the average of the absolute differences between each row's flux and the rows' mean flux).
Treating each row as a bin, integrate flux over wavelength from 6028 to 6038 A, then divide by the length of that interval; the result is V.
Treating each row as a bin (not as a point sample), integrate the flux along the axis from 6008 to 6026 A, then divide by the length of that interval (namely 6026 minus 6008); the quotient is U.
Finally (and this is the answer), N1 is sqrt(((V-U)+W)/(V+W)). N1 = 0.16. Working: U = 16.5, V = 16.49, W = 0.46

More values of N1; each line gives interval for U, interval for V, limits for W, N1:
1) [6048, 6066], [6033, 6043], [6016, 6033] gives 0.15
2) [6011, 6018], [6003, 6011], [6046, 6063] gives 0.25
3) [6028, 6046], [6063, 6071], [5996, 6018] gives 0.23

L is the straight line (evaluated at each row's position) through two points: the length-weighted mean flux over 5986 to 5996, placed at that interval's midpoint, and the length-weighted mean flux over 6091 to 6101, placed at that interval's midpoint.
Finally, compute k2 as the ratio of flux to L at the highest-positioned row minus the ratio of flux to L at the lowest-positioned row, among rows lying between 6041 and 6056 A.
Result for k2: -0.03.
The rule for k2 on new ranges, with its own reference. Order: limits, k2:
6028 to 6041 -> -0.05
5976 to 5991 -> -0.14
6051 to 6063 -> 0.02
